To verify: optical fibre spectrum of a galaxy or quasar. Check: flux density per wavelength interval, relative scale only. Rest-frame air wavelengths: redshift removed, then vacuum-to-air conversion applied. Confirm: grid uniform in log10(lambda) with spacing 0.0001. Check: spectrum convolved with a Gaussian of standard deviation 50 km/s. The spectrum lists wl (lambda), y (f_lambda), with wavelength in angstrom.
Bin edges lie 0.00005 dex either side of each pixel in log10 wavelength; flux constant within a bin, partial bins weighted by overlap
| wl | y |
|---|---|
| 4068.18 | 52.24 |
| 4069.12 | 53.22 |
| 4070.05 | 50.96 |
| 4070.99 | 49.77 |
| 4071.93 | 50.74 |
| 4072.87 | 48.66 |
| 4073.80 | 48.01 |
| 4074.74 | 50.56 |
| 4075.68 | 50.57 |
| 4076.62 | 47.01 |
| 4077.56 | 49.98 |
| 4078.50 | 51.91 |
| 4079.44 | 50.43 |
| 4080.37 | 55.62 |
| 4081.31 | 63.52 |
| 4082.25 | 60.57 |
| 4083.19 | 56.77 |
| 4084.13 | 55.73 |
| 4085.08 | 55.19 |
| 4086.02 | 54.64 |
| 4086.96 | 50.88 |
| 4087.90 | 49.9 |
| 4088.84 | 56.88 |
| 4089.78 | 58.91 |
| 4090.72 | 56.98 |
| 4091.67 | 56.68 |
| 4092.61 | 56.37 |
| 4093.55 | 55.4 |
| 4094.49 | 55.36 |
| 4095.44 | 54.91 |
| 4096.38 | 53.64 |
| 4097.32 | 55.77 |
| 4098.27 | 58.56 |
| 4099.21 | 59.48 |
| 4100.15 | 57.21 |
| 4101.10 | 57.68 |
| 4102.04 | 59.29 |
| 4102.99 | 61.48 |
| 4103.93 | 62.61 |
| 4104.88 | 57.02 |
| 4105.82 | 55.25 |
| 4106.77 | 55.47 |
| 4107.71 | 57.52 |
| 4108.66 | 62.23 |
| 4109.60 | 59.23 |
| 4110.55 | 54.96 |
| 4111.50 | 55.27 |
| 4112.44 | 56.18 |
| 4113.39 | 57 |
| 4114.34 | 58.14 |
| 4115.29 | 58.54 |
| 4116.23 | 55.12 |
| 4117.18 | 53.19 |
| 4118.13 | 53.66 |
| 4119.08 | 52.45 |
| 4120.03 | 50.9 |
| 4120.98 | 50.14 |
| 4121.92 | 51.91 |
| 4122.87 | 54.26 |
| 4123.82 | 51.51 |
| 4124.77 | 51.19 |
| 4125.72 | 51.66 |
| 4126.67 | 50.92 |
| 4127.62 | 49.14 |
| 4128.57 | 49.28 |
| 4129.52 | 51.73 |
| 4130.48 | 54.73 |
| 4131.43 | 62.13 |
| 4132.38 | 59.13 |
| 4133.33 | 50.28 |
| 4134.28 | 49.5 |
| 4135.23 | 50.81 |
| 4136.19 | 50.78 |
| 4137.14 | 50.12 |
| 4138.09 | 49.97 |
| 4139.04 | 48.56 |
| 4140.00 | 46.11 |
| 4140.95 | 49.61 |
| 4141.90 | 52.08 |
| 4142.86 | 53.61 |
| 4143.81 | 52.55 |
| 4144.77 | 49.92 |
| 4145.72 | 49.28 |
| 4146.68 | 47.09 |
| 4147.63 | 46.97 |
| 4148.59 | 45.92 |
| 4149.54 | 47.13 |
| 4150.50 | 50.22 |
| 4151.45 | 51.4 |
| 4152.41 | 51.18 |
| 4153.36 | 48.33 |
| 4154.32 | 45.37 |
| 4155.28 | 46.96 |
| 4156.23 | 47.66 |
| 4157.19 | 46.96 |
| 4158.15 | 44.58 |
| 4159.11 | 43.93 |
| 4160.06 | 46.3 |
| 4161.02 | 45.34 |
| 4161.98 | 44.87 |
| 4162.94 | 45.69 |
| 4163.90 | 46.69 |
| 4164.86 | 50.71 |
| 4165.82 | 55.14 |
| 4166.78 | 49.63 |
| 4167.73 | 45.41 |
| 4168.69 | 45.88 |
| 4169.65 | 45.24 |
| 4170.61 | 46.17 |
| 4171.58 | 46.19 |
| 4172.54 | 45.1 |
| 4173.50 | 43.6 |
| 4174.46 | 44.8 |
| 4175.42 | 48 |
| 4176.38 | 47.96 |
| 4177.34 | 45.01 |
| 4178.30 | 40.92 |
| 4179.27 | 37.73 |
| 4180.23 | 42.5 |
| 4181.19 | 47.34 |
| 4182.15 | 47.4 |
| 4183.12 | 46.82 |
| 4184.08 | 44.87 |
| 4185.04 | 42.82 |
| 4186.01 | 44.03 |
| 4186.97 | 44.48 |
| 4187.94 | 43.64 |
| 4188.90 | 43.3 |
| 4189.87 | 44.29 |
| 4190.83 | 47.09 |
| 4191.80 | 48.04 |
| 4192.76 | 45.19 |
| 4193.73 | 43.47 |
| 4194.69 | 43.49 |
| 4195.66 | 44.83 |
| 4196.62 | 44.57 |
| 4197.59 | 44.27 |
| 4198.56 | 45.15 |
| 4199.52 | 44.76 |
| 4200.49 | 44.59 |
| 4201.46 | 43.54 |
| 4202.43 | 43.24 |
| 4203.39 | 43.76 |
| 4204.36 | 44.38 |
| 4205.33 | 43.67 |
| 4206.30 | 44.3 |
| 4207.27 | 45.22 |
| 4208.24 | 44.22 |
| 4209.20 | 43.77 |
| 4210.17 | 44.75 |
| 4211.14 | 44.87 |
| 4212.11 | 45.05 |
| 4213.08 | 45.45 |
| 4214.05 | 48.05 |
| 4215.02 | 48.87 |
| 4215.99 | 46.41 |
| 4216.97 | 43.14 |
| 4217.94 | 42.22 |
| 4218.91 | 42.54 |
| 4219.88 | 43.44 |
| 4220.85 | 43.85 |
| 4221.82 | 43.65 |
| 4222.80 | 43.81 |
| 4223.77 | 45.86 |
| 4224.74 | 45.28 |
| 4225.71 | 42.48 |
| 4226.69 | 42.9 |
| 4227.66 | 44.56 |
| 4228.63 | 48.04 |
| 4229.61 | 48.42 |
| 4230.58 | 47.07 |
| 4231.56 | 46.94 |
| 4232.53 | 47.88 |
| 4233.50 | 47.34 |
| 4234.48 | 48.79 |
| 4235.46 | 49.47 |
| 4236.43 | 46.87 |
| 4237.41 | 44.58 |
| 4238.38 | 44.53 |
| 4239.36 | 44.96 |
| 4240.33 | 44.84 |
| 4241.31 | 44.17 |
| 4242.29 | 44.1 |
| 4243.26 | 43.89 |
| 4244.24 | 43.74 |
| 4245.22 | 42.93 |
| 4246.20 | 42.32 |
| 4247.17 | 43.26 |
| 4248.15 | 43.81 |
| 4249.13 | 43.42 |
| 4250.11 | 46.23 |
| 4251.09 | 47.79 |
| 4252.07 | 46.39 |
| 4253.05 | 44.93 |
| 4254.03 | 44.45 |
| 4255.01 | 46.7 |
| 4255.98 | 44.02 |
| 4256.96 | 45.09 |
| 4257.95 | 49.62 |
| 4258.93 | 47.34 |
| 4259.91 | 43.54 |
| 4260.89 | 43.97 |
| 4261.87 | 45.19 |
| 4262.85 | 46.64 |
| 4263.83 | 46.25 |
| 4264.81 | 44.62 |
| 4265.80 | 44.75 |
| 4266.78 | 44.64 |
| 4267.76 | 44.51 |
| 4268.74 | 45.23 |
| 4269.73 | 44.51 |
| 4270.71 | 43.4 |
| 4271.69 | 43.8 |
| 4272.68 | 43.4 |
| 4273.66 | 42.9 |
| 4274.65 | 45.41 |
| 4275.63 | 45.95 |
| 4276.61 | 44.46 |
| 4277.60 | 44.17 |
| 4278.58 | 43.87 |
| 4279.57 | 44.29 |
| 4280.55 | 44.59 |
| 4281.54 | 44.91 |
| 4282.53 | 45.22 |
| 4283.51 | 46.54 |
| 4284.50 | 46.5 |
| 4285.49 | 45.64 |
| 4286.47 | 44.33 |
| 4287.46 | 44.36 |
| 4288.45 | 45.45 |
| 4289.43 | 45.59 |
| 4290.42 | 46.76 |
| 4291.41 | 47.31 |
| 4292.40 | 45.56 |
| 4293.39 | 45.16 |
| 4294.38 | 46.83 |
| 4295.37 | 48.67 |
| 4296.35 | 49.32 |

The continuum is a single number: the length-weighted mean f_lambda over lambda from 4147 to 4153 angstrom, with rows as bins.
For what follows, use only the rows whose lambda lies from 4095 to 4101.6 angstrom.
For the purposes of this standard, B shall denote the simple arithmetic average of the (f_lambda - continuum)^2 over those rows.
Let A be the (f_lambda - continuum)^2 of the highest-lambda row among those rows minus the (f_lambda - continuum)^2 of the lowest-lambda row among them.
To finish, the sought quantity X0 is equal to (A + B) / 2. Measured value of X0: 54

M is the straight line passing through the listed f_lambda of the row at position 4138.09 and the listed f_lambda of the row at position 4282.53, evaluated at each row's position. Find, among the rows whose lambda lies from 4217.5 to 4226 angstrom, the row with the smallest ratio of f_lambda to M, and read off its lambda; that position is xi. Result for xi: 4217.94 angstrom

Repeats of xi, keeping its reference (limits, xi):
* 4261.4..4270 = 4267.76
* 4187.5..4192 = 4188.90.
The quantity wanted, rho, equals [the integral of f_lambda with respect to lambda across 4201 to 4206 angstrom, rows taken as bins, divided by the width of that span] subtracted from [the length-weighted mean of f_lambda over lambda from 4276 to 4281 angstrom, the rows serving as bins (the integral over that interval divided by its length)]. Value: 0.6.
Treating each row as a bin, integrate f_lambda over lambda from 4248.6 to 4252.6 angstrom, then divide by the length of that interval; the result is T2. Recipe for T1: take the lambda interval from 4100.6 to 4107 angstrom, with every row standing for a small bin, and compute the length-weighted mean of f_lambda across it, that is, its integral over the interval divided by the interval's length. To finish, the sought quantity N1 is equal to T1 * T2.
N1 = 2680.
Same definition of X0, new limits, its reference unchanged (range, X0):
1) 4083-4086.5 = 8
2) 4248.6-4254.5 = 1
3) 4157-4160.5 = 8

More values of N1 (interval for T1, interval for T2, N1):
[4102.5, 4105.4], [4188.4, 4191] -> 2693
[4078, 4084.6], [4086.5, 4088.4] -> 2852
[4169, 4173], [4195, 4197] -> 2035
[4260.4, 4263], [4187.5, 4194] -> 2034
